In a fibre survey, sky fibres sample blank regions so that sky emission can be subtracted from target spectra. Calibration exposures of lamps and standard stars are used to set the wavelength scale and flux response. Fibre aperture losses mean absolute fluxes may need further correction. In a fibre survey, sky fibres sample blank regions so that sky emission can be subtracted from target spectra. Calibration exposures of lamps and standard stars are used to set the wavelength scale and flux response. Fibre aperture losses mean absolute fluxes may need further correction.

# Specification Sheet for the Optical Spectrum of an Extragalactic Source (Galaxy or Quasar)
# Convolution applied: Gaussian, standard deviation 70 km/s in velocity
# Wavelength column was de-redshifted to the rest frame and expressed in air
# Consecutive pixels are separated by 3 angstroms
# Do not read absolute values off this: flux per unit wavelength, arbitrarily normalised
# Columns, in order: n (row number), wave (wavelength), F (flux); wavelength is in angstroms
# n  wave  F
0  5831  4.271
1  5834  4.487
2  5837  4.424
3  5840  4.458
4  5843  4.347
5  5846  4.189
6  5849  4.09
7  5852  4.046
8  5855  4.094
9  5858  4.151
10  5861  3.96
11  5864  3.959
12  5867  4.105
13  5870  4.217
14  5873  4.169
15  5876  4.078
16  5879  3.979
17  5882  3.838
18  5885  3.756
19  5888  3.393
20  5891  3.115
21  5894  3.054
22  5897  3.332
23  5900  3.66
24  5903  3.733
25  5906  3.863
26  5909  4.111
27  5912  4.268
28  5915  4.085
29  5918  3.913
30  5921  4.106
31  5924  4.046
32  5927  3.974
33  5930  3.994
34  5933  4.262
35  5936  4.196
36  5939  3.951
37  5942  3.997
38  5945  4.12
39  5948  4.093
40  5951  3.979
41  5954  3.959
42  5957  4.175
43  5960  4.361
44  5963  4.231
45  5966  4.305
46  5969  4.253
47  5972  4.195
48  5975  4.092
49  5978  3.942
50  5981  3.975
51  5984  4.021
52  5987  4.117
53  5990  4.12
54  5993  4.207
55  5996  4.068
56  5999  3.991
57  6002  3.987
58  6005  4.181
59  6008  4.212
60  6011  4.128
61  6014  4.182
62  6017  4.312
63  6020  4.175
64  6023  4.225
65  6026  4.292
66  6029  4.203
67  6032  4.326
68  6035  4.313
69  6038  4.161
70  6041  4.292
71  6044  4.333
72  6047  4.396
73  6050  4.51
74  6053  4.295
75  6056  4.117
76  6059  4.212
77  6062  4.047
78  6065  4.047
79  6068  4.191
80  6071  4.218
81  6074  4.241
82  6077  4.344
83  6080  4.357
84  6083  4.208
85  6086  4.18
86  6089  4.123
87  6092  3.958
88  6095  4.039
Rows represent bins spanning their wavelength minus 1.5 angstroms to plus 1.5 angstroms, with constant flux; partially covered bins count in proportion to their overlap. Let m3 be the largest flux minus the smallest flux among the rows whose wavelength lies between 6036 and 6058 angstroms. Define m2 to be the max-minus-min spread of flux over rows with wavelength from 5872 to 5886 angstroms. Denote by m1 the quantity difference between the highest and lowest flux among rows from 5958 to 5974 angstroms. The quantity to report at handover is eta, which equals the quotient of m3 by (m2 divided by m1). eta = 0.16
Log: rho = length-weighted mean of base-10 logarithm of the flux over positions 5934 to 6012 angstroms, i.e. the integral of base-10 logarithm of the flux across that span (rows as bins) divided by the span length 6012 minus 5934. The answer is 0.61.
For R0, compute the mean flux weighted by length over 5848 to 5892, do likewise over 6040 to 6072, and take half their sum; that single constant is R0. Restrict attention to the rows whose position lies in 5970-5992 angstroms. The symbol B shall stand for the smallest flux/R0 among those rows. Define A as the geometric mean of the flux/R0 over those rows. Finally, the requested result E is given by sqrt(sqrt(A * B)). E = 0.989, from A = 0.99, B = 0.96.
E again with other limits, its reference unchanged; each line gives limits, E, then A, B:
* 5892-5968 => 0.923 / 0.97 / 0.75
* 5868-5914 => 0.910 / 0.92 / 0.75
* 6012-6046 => 1.014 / 1.04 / 1.02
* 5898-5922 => 0.965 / 0.97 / 0.90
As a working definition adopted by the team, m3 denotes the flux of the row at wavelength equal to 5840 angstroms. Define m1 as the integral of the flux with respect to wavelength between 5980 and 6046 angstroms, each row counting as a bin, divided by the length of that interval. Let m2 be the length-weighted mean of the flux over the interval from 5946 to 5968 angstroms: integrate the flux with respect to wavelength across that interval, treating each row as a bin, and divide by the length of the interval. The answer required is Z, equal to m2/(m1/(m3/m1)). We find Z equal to 1.063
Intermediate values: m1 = 4.18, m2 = 4.16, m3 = 4.458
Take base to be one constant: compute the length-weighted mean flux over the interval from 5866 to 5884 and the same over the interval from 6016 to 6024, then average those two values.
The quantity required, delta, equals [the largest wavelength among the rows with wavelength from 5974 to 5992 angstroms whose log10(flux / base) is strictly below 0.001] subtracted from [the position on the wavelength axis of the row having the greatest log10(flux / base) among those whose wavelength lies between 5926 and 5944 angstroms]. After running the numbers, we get -57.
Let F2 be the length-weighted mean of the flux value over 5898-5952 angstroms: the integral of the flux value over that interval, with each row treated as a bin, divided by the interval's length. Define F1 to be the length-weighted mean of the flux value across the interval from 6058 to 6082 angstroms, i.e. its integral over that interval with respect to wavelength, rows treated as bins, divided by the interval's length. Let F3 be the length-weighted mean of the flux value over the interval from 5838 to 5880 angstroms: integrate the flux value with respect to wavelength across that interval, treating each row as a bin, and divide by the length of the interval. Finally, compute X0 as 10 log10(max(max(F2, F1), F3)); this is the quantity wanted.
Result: 6.24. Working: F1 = 4.21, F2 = 4.01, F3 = 4.14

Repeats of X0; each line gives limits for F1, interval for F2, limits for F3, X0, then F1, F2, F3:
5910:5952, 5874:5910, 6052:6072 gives 6.19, 4.07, 3.66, 4.16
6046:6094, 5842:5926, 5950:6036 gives 6.24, 4.21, 3.91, 4.16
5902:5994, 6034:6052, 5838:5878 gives 6.37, 4.09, 4.33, 4.14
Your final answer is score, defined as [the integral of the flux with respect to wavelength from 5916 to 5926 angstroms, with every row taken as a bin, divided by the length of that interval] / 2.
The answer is 2.01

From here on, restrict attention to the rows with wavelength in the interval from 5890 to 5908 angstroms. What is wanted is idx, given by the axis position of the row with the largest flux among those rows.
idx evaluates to 5906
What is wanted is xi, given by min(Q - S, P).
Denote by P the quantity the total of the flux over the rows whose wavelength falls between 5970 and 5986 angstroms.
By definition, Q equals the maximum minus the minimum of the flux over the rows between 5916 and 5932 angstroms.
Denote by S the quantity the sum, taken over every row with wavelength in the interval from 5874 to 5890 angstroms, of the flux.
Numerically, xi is -18.9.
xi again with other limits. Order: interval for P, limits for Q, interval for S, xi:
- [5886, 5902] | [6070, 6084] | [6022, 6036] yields -21.2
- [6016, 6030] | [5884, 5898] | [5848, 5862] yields -19.6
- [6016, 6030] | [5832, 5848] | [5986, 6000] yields -20.2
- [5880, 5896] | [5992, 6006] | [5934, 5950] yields -20.1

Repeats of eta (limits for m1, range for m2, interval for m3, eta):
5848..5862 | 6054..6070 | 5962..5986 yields 0.42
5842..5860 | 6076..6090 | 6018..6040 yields 0.21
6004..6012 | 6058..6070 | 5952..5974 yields 0.20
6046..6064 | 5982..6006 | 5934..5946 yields 0.52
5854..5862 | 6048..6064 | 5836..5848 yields 0.11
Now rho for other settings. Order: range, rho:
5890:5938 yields 0.59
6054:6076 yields 0.62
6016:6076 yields 0.63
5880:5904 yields 0.54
